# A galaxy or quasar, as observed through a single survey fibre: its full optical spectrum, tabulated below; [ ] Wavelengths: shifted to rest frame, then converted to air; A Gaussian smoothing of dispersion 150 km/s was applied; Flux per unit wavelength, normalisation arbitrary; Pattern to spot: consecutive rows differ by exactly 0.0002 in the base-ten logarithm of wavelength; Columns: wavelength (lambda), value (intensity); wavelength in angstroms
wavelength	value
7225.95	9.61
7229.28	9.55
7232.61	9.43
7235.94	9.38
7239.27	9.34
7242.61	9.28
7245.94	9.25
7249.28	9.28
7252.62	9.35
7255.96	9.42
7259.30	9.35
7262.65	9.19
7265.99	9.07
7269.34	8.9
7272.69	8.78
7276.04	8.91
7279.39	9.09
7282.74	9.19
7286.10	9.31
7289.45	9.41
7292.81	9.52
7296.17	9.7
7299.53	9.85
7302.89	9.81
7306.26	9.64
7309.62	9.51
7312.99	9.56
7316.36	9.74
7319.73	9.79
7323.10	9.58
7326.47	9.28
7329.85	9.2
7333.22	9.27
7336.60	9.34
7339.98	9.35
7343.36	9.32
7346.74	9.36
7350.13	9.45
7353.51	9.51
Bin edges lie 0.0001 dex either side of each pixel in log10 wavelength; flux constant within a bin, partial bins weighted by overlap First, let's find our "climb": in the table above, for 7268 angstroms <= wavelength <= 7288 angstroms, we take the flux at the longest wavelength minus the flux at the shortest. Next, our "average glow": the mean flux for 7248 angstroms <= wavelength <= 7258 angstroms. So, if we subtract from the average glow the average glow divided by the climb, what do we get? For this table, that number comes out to -13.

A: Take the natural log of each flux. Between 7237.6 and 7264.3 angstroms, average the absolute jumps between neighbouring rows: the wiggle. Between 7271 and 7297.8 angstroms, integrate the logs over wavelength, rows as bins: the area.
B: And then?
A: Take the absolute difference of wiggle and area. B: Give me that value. 59.6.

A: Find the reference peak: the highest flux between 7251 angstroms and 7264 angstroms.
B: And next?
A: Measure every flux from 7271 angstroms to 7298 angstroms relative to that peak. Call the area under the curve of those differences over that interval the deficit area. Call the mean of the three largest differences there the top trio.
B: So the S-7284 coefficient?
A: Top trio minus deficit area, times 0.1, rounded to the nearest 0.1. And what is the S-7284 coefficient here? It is 0.5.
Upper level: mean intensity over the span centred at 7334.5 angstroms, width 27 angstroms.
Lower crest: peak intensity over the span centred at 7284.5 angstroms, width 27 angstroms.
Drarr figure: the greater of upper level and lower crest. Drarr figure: 9.70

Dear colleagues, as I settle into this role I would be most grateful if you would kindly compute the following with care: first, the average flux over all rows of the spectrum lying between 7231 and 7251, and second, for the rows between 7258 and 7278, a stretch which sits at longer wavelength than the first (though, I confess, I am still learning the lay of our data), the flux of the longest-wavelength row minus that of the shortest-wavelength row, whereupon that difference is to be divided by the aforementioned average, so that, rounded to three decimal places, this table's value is -0.047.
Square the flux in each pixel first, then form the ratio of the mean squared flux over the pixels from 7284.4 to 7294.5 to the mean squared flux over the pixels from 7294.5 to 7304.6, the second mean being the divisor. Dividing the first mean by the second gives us 0.925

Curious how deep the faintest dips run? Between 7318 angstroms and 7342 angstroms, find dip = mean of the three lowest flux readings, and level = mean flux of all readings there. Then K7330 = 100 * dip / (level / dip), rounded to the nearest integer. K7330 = 910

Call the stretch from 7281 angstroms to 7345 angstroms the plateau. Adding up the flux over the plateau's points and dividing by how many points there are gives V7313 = 9.49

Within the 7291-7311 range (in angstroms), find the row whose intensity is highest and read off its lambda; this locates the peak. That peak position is 7299.53 angstroms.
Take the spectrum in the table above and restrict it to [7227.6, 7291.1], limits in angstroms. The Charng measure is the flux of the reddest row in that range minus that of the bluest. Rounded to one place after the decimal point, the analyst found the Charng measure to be -0.1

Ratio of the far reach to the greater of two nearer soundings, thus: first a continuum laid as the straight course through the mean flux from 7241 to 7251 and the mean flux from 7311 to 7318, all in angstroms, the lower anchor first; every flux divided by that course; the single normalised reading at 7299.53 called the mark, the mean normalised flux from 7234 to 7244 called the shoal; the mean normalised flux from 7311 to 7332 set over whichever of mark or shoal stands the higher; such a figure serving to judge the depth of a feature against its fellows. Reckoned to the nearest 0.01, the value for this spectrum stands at 0.95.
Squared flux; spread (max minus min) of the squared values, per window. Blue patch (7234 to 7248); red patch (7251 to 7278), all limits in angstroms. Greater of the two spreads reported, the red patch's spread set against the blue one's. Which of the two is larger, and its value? 11.6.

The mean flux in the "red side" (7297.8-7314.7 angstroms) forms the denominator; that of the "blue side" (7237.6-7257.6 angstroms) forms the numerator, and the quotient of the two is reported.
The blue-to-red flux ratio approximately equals 0.96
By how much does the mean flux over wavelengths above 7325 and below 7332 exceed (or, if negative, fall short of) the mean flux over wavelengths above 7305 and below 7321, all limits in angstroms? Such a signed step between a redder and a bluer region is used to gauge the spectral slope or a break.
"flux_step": -0.4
